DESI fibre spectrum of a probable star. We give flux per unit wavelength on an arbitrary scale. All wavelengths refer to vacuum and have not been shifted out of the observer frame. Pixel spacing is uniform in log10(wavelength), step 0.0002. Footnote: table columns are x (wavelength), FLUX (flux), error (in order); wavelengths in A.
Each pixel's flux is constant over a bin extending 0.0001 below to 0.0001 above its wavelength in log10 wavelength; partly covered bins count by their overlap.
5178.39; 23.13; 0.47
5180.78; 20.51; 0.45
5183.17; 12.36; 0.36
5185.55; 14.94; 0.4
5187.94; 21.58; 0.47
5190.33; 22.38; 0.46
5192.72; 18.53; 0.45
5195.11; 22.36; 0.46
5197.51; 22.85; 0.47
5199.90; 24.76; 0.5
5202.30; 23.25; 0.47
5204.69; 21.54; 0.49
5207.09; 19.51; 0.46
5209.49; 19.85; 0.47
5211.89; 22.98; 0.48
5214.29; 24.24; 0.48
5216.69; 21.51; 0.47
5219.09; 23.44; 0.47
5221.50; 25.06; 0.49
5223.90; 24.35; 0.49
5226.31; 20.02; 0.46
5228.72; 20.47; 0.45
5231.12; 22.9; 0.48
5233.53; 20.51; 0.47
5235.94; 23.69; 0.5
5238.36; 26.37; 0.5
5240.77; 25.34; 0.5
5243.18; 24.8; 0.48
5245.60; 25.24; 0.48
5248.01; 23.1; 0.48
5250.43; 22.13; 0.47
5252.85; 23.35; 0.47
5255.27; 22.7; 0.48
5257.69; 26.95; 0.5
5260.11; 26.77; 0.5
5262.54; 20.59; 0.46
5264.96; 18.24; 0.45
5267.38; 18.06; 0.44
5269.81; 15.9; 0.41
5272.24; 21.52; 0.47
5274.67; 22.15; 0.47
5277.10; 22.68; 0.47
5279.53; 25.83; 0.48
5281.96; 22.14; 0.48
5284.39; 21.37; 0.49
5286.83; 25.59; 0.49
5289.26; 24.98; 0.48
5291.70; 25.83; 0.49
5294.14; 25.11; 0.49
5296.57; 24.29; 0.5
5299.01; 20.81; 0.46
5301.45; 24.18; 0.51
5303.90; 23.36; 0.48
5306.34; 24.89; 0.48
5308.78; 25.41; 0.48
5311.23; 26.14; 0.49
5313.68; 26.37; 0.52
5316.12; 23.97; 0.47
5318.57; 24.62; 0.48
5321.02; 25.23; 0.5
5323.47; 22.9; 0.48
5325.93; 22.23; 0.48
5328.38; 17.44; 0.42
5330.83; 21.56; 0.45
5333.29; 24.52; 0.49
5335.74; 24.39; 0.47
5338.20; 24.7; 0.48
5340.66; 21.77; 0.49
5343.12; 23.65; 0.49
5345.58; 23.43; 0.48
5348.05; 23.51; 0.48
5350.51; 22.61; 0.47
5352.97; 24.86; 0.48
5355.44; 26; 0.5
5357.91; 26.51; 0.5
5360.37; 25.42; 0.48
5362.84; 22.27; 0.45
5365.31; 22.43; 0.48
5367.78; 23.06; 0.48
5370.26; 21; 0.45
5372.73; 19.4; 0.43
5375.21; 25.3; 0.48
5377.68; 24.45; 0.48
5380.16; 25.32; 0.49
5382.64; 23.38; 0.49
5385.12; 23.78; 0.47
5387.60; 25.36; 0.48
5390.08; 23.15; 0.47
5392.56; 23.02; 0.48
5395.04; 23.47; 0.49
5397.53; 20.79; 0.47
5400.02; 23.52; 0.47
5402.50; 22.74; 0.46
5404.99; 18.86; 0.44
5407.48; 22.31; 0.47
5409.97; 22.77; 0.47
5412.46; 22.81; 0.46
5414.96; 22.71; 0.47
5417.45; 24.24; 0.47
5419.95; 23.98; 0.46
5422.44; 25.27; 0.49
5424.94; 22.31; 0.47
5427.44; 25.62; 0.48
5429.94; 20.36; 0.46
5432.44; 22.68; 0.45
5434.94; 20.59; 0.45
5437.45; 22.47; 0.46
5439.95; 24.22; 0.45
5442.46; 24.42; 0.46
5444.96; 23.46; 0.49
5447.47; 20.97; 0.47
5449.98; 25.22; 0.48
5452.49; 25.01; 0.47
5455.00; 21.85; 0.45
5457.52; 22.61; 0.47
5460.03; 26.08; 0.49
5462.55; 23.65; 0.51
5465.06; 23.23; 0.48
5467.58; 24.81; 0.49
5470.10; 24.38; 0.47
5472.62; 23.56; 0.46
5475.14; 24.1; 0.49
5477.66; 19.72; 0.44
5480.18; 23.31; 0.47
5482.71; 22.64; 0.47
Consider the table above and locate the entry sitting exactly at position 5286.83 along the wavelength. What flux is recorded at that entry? 25.59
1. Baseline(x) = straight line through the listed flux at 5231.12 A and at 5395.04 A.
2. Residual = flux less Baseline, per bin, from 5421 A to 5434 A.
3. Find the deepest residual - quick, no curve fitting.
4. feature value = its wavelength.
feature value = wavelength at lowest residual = 5429.94 A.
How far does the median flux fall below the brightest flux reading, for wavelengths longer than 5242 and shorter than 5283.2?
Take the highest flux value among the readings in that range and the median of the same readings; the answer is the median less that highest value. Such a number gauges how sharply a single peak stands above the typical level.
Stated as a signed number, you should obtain -4.3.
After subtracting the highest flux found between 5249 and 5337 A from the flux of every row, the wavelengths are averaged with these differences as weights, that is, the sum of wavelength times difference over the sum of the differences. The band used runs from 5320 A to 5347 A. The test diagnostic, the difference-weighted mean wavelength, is 5332.7 A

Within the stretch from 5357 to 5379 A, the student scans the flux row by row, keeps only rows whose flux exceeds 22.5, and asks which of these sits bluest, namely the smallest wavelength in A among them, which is 5357.91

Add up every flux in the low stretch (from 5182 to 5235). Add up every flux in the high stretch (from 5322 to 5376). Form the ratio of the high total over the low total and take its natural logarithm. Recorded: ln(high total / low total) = 0.081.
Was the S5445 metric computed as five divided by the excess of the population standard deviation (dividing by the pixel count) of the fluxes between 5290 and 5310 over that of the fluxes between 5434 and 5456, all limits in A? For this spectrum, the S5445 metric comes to -33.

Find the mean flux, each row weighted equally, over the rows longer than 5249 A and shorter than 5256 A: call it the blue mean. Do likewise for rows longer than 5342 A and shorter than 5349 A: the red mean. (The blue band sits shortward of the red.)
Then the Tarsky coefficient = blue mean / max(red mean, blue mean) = 0.97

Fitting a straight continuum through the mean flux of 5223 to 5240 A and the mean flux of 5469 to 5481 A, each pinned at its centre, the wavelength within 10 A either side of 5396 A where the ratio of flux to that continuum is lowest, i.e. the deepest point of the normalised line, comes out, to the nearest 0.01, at 5404.99 A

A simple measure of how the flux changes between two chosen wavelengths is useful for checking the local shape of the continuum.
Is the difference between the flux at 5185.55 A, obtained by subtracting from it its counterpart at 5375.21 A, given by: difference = -10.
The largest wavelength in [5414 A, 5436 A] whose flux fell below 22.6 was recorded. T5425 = 5434.94 A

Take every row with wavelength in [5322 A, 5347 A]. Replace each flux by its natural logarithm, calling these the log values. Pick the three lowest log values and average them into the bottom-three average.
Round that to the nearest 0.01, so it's 3.00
